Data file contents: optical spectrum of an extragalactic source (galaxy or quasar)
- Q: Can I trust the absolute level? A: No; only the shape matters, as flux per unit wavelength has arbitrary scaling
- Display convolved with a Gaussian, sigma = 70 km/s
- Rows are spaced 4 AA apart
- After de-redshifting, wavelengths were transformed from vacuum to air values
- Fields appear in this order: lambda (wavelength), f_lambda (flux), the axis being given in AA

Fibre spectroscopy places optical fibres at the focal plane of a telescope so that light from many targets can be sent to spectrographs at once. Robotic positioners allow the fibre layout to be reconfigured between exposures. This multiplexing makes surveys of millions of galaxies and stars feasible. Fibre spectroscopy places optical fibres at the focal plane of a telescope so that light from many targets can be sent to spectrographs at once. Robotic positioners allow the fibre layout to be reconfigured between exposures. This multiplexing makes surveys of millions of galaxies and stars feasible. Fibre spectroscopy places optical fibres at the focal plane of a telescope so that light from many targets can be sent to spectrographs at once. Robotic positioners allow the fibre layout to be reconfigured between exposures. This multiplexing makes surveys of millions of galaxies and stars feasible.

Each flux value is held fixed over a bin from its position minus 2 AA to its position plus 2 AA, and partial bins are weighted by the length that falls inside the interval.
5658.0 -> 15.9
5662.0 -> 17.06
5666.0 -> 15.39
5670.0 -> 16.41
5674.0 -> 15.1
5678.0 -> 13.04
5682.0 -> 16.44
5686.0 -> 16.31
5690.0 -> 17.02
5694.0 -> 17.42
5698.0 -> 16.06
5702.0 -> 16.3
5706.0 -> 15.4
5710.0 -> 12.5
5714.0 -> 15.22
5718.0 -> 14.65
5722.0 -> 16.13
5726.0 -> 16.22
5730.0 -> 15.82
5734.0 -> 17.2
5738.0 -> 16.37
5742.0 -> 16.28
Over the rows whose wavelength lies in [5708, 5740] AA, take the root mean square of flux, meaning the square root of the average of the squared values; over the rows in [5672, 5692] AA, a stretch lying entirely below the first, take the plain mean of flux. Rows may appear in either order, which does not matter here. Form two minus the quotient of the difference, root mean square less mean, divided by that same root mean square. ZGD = 2.00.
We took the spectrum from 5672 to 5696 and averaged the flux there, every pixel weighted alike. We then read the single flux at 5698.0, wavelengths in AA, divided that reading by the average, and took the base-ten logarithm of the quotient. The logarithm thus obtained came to 0.005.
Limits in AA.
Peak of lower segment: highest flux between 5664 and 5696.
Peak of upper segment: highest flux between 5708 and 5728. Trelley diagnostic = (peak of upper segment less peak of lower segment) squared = 1.4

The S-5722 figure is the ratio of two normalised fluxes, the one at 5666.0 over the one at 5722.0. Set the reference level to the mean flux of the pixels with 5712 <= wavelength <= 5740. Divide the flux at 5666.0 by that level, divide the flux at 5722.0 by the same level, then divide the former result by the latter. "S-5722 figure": 0.954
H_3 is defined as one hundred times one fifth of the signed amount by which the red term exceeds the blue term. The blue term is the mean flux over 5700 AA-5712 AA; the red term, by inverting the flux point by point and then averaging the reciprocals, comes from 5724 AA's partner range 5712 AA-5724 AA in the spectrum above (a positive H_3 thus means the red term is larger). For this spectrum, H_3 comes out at -293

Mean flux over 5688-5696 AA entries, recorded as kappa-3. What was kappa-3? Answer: 17.2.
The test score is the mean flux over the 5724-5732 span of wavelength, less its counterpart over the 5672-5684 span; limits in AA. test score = 1.2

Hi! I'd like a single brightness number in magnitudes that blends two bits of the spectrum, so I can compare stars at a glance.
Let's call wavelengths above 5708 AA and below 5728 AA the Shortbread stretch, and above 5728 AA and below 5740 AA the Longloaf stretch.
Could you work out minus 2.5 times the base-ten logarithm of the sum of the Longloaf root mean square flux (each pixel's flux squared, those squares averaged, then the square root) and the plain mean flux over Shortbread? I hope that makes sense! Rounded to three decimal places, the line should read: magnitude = -3.743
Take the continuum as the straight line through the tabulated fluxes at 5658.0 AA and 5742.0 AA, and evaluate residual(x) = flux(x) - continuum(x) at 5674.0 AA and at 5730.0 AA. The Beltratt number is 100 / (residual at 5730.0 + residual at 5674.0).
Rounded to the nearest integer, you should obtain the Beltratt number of -78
